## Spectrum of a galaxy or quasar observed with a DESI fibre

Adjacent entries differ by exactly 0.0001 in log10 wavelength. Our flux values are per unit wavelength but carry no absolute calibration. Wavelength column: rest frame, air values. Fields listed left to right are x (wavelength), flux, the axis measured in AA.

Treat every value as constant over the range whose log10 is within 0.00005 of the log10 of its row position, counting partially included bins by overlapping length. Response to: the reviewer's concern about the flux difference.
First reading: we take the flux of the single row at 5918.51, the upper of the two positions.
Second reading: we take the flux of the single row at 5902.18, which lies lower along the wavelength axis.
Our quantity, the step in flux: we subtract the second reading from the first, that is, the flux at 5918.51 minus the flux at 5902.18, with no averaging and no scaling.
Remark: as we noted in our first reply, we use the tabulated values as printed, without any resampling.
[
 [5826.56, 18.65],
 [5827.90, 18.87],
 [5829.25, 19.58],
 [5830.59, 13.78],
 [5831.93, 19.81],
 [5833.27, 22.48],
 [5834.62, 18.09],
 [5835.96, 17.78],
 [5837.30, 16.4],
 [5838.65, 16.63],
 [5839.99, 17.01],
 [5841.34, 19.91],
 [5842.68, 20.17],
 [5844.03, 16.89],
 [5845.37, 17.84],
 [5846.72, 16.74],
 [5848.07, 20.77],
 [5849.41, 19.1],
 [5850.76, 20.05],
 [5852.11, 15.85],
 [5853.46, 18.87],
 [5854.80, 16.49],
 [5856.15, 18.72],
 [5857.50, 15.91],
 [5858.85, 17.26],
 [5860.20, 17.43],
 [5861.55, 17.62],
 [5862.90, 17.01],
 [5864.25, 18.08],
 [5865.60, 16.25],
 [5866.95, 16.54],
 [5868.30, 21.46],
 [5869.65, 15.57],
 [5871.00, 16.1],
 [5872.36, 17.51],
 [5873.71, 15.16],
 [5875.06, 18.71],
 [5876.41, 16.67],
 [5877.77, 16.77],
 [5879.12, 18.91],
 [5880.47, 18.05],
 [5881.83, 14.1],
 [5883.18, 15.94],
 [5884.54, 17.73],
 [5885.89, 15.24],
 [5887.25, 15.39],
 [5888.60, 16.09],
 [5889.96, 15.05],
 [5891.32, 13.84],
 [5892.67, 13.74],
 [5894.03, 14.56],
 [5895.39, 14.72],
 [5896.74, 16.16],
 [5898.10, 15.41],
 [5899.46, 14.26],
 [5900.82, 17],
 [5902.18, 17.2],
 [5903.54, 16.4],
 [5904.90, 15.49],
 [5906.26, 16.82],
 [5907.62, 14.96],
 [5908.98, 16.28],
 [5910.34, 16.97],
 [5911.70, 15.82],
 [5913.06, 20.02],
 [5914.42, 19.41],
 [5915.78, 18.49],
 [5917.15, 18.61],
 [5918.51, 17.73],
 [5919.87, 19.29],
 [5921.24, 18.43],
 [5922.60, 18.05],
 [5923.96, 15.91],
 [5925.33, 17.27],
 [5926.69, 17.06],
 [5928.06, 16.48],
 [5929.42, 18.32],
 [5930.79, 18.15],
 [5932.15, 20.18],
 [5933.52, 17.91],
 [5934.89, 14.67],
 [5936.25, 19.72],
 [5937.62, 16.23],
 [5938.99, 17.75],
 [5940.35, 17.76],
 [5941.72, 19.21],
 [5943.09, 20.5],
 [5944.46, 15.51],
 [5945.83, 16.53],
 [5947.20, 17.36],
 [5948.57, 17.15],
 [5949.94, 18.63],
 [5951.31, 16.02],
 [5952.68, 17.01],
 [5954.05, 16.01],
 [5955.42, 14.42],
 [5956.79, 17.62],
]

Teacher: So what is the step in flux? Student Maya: 0.5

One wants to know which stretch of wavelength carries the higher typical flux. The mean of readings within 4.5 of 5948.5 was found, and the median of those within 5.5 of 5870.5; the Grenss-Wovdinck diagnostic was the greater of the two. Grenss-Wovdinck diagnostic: 16.9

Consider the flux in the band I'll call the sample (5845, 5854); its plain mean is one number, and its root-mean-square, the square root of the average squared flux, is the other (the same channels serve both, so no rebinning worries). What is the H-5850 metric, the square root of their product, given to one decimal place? 18.5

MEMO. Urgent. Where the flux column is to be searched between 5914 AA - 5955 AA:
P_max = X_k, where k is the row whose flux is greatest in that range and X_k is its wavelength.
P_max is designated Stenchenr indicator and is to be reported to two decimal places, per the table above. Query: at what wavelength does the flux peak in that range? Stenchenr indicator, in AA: 5943.09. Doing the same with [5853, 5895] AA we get 5868.30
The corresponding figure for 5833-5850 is 5833.27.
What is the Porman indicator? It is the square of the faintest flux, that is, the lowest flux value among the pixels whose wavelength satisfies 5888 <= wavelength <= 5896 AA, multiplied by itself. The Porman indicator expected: 189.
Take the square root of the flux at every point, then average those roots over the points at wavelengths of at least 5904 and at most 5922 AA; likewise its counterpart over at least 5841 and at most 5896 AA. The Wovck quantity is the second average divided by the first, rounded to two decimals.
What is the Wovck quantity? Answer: 0.98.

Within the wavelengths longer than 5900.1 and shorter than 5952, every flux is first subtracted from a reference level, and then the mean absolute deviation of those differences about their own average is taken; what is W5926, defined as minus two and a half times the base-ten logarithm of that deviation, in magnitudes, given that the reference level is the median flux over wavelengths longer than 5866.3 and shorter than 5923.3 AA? -0.21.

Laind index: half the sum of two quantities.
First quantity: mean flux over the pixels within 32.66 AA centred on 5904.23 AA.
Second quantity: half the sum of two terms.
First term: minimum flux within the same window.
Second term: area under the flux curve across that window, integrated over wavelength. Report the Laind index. 146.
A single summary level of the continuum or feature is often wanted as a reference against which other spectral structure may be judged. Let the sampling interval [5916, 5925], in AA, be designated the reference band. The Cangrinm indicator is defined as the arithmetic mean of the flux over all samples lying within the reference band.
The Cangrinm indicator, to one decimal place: 18.0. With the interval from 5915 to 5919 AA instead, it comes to 18.3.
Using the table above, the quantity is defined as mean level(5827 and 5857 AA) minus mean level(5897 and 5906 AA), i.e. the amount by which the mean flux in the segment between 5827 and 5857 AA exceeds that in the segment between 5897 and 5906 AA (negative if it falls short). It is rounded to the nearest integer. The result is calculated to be 2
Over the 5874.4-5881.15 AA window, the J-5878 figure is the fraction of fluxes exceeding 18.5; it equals 0.4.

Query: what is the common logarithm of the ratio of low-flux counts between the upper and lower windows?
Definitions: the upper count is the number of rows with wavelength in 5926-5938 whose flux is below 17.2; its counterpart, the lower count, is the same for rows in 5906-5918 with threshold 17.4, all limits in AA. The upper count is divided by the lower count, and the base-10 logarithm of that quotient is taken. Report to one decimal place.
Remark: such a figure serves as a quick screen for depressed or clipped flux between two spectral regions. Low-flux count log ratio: -0.1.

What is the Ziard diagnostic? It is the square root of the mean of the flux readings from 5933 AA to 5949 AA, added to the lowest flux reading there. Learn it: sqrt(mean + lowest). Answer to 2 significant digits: 5.7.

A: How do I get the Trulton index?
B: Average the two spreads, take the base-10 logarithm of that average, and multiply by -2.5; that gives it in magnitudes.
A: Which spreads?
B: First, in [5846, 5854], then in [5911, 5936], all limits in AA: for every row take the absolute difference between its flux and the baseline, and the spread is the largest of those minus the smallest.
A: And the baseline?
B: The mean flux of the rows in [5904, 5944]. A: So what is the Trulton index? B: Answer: -1.02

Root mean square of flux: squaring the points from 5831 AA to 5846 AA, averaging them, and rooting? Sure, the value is 18.5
